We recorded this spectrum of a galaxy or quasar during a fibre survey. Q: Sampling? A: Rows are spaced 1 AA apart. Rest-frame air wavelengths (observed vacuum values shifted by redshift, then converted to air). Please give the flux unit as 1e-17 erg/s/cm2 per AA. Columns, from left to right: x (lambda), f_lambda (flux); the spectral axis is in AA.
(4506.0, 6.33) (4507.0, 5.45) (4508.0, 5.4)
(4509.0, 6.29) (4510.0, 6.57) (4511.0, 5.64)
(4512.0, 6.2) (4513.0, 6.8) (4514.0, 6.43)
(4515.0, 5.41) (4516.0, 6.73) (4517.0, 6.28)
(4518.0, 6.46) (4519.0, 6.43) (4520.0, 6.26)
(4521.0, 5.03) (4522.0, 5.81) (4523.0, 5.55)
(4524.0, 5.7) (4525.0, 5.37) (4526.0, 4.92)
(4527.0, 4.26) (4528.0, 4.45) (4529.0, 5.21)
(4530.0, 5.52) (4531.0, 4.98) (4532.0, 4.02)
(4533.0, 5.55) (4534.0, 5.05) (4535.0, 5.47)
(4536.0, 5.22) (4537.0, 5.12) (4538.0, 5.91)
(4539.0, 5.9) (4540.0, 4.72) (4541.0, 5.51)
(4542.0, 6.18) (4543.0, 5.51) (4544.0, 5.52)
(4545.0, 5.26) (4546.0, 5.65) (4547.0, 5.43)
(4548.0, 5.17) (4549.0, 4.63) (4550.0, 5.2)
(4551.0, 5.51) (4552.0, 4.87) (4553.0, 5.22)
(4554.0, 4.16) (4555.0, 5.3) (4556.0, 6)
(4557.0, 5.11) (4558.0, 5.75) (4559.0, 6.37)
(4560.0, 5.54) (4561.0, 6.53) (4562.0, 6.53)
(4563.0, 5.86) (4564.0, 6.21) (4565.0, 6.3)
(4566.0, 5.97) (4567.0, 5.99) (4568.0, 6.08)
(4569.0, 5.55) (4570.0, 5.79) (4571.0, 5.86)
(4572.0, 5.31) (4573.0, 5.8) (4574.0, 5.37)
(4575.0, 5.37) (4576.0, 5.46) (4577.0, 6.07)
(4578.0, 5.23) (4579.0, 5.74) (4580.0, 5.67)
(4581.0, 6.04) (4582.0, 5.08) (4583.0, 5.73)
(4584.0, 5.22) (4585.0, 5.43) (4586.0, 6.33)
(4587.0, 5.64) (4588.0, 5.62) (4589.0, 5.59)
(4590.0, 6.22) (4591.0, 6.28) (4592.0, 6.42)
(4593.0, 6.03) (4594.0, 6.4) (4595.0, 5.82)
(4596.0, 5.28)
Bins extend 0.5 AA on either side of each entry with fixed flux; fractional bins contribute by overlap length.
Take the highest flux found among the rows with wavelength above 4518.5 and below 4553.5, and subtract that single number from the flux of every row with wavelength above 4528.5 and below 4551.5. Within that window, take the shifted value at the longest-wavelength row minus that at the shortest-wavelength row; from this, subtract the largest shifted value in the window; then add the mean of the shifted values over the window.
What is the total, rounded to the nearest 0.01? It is -0.57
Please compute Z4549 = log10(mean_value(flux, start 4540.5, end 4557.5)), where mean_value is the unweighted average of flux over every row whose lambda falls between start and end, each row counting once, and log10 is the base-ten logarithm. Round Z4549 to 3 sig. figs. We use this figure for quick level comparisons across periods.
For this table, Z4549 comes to 0.725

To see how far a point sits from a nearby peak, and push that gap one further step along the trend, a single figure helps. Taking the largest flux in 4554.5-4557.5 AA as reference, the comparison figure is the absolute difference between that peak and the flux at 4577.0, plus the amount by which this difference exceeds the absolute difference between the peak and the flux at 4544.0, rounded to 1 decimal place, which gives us -0.3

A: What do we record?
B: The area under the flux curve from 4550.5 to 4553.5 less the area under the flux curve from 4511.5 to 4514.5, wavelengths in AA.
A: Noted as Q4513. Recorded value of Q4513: -3.8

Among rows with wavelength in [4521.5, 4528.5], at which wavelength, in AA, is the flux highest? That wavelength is 4522.0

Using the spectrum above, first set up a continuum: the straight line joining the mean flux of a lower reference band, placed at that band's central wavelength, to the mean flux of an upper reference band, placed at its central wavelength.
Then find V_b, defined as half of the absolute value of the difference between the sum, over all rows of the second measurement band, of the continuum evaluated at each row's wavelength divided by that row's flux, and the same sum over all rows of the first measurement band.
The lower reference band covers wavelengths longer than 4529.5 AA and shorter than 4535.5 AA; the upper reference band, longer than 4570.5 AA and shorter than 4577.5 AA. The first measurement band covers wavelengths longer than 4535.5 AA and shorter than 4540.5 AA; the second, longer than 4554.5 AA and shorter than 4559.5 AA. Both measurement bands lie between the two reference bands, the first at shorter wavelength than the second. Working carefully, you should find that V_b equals 0.04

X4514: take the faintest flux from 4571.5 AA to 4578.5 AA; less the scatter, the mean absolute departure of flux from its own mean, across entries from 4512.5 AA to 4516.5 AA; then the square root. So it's 2.18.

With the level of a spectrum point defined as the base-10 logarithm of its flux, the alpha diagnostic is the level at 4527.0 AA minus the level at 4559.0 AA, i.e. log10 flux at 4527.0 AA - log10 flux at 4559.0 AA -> -0.17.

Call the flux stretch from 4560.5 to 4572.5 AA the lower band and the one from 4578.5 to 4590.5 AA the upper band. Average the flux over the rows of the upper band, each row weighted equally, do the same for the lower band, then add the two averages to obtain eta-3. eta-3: 11.7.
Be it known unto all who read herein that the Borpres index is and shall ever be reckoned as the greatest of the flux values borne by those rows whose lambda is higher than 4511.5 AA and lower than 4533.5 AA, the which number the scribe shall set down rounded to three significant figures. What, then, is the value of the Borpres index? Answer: 6.80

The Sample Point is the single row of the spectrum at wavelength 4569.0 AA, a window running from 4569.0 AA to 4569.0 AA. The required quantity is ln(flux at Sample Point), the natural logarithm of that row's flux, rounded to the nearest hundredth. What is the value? 1.71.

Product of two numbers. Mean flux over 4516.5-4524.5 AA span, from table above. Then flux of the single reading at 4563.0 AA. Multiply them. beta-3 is 35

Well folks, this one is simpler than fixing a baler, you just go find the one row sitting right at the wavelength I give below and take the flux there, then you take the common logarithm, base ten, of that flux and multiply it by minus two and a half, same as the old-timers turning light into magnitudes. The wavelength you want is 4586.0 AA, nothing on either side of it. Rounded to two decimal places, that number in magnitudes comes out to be -2.00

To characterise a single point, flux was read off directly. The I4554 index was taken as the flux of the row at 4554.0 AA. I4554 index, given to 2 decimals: 4.16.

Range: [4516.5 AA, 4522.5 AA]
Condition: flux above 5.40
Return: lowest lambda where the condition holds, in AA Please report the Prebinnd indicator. 4517.0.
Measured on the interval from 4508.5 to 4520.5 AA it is 4509.0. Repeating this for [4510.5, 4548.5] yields 4511.0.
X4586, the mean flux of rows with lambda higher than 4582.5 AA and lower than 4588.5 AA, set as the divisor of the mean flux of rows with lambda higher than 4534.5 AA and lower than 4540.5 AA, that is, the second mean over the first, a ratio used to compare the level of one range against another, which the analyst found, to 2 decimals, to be 0.95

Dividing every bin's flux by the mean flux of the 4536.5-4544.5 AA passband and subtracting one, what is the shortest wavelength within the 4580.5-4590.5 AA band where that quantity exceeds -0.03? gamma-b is 4581.0 AA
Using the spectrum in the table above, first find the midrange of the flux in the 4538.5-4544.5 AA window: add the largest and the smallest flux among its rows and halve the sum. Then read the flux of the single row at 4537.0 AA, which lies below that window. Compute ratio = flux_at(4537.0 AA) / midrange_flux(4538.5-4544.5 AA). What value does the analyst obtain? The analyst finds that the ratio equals 0.94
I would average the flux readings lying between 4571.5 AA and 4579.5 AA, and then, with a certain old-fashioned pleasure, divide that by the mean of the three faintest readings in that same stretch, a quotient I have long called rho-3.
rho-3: 1.05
